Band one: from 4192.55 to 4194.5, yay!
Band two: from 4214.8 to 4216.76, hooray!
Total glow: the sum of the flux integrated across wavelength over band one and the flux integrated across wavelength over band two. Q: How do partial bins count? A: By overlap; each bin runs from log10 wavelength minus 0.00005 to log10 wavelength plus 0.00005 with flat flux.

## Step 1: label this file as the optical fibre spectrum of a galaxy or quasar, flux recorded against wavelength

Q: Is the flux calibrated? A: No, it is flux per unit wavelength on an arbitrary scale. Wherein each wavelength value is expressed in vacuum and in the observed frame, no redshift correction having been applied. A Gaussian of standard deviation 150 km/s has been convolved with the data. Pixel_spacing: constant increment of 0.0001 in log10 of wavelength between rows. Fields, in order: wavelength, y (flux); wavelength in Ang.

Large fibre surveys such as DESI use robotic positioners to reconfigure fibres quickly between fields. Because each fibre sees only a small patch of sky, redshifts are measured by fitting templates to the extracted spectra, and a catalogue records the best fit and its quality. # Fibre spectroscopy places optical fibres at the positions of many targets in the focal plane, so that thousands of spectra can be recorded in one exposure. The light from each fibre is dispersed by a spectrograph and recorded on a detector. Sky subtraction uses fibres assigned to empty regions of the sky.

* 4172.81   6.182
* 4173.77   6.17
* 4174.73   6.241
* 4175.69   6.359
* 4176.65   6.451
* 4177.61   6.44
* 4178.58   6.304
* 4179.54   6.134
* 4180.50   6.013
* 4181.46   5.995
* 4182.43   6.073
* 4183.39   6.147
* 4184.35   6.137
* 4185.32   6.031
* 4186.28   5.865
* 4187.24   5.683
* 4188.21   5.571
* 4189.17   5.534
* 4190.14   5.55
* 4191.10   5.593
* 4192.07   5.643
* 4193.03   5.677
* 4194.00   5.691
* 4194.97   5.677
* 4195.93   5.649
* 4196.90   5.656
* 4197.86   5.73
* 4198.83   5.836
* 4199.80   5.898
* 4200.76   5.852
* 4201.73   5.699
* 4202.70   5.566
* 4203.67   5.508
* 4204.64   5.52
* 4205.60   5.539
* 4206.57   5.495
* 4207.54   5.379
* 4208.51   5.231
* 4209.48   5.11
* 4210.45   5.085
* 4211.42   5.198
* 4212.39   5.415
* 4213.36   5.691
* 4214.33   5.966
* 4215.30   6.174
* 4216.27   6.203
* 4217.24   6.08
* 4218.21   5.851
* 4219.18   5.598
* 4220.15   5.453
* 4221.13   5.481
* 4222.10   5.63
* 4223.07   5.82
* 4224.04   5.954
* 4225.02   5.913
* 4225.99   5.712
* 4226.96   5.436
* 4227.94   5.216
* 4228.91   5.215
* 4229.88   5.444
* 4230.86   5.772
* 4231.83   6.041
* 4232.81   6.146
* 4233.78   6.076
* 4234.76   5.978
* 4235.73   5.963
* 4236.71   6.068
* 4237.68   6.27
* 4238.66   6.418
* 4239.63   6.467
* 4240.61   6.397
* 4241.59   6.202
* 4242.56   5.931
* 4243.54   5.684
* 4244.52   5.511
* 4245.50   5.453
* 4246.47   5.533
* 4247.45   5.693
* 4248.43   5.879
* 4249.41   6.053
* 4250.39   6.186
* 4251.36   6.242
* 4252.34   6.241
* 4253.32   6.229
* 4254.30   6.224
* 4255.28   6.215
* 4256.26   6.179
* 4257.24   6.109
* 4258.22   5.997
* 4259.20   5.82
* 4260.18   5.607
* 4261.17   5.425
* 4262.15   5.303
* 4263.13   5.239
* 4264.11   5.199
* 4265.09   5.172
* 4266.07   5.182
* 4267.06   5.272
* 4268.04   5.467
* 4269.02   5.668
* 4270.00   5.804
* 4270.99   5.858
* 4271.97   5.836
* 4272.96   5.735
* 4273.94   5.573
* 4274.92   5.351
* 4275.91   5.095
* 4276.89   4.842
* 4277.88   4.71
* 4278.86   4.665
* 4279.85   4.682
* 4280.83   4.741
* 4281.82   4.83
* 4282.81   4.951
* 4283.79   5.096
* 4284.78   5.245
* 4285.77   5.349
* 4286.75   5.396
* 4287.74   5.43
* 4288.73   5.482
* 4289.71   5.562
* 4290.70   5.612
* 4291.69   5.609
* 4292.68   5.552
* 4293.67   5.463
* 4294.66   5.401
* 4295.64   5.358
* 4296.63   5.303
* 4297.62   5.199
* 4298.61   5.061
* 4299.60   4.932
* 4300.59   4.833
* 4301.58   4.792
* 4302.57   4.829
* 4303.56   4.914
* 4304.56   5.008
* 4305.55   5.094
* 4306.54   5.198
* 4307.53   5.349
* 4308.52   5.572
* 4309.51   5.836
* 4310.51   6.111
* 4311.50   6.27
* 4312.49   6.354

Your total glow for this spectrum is 23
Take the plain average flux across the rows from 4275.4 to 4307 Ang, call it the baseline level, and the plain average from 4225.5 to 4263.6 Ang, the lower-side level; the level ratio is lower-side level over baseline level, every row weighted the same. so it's 1.147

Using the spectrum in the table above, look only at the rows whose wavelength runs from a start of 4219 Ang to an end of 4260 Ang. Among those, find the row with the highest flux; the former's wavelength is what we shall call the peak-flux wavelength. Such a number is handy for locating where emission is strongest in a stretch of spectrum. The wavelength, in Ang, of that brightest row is 4239.63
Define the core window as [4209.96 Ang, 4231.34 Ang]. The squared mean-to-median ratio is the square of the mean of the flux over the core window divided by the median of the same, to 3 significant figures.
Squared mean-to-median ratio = 0.996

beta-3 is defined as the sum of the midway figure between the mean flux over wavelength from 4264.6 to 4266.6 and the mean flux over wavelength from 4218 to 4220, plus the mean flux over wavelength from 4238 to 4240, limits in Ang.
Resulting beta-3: 11.9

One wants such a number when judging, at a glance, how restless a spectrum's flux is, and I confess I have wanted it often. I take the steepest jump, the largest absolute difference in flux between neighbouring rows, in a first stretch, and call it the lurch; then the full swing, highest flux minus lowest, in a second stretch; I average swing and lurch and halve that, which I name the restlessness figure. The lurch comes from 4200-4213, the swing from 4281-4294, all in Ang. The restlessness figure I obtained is 0.25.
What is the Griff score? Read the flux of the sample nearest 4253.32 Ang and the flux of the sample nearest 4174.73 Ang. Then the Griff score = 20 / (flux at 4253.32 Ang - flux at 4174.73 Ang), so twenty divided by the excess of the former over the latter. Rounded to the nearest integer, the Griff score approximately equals -1667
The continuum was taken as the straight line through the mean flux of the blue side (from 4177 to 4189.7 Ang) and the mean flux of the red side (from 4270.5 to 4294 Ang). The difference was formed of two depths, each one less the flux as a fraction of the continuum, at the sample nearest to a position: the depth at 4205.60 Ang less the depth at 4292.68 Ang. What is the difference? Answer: 0.12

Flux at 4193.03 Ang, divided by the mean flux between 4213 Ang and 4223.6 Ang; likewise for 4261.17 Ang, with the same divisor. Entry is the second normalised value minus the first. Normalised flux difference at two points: -0.04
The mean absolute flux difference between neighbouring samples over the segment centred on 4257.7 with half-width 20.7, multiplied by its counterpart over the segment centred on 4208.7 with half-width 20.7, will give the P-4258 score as 0.013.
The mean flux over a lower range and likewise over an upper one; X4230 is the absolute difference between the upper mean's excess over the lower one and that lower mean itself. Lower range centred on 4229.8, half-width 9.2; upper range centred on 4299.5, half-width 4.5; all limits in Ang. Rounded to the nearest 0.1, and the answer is 6.6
